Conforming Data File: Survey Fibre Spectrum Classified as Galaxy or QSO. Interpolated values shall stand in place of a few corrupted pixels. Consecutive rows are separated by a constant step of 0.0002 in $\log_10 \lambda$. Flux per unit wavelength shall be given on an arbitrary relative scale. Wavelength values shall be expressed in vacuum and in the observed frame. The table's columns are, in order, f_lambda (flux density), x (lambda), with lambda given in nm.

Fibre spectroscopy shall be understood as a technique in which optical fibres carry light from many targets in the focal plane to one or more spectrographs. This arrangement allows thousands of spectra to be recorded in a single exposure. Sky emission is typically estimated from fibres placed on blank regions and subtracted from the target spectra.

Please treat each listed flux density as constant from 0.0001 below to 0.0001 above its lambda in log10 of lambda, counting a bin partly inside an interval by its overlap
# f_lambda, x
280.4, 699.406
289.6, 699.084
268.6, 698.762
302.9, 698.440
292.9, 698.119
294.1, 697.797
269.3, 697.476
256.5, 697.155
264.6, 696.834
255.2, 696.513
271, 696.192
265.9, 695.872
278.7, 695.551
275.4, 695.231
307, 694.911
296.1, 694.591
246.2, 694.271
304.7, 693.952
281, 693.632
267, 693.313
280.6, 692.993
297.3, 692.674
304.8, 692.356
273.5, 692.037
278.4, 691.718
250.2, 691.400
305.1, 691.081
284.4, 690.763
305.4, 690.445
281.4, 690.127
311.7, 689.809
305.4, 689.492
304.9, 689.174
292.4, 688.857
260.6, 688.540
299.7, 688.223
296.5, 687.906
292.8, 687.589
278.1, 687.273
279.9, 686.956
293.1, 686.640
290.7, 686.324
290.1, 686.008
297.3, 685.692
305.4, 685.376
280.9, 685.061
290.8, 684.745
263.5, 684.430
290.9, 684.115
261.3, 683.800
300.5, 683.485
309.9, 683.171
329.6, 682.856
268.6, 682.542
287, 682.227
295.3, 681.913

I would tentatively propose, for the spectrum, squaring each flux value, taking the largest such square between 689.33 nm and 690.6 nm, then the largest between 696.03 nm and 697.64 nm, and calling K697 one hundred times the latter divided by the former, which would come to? 76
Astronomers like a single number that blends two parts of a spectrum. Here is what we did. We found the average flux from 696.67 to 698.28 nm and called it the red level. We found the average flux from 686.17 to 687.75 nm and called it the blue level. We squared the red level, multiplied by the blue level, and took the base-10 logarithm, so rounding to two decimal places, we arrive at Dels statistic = 7.34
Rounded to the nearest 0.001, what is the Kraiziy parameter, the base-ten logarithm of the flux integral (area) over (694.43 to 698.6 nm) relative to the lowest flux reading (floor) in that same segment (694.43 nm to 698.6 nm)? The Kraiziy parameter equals 0.659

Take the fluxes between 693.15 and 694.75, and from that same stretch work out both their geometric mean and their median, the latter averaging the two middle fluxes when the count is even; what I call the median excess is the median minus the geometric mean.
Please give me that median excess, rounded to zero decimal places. 3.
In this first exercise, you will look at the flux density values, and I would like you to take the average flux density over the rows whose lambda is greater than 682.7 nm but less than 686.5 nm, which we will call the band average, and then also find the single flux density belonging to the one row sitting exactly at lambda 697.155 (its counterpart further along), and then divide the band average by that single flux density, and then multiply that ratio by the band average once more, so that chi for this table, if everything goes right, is 334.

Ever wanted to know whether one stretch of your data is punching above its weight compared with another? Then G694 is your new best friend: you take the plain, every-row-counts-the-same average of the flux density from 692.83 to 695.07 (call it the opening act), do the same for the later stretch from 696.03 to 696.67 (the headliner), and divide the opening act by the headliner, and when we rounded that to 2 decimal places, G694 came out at 1.08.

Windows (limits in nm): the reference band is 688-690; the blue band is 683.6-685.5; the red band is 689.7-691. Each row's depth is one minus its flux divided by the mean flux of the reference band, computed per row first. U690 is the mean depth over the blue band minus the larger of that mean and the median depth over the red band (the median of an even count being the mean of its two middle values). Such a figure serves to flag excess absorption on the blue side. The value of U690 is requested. 0.000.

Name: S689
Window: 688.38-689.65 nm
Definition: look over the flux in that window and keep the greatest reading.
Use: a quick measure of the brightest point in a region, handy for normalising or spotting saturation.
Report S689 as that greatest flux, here 305.4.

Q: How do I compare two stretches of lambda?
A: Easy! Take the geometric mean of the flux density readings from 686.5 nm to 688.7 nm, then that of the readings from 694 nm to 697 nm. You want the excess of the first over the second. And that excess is 12.8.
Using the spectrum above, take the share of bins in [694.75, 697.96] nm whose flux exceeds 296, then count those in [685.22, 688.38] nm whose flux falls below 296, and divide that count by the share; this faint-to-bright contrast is 60.0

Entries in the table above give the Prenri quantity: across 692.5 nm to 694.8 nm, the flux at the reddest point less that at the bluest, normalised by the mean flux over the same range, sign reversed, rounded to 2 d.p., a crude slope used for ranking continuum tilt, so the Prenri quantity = 0.00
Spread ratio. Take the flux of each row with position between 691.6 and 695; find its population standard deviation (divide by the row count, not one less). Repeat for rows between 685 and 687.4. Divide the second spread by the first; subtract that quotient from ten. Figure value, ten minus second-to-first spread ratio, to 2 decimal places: 9.51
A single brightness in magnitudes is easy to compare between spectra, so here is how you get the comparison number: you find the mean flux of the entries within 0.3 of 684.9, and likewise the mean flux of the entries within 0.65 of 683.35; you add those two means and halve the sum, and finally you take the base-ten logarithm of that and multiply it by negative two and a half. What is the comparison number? -6.17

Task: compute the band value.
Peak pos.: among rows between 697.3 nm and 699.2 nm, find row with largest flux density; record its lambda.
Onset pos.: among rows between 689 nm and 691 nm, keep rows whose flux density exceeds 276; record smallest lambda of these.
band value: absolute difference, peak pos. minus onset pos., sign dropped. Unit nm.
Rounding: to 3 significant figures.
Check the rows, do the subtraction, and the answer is 9.27 nm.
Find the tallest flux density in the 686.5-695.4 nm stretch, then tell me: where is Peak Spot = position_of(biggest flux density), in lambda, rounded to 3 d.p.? 689.809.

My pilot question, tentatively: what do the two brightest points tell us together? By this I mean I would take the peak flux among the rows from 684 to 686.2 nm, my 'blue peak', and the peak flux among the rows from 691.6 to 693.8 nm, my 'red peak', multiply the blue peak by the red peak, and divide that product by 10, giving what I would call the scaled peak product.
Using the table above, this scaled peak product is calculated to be 9309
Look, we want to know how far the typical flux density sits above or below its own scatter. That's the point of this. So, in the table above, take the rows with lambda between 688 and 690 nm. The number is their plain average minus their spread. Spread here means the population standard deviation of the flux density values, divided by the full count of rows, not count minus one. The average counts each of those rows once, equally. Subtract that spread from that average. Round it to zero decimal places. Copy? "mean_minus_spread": 279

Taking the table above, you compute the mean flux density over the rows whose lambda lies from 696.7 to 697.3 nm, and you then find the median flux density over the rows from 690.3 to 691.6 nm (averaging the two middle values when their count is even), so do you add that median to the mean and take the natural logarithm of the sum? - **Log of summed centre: 6.32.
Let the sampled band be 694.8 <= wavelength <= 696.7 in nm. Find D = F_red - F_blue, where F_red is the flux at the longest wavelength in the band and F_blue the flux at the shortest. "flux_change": -52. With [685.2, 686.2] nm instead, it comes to -15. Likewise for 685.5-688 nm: -1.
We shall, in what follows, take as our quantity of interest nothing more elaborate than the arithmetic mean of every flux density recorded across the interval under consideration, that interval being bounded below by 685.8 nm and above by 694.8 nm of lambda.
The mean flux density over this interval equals 288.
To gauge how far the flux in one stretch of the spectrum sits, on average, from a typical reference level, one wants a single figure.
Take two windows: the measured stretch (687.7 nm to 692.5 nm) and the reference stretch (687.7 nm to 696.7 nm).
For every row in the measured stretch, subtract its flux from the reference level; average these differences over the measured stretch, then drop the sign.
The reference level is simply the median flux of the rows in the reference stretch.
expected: 7.4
